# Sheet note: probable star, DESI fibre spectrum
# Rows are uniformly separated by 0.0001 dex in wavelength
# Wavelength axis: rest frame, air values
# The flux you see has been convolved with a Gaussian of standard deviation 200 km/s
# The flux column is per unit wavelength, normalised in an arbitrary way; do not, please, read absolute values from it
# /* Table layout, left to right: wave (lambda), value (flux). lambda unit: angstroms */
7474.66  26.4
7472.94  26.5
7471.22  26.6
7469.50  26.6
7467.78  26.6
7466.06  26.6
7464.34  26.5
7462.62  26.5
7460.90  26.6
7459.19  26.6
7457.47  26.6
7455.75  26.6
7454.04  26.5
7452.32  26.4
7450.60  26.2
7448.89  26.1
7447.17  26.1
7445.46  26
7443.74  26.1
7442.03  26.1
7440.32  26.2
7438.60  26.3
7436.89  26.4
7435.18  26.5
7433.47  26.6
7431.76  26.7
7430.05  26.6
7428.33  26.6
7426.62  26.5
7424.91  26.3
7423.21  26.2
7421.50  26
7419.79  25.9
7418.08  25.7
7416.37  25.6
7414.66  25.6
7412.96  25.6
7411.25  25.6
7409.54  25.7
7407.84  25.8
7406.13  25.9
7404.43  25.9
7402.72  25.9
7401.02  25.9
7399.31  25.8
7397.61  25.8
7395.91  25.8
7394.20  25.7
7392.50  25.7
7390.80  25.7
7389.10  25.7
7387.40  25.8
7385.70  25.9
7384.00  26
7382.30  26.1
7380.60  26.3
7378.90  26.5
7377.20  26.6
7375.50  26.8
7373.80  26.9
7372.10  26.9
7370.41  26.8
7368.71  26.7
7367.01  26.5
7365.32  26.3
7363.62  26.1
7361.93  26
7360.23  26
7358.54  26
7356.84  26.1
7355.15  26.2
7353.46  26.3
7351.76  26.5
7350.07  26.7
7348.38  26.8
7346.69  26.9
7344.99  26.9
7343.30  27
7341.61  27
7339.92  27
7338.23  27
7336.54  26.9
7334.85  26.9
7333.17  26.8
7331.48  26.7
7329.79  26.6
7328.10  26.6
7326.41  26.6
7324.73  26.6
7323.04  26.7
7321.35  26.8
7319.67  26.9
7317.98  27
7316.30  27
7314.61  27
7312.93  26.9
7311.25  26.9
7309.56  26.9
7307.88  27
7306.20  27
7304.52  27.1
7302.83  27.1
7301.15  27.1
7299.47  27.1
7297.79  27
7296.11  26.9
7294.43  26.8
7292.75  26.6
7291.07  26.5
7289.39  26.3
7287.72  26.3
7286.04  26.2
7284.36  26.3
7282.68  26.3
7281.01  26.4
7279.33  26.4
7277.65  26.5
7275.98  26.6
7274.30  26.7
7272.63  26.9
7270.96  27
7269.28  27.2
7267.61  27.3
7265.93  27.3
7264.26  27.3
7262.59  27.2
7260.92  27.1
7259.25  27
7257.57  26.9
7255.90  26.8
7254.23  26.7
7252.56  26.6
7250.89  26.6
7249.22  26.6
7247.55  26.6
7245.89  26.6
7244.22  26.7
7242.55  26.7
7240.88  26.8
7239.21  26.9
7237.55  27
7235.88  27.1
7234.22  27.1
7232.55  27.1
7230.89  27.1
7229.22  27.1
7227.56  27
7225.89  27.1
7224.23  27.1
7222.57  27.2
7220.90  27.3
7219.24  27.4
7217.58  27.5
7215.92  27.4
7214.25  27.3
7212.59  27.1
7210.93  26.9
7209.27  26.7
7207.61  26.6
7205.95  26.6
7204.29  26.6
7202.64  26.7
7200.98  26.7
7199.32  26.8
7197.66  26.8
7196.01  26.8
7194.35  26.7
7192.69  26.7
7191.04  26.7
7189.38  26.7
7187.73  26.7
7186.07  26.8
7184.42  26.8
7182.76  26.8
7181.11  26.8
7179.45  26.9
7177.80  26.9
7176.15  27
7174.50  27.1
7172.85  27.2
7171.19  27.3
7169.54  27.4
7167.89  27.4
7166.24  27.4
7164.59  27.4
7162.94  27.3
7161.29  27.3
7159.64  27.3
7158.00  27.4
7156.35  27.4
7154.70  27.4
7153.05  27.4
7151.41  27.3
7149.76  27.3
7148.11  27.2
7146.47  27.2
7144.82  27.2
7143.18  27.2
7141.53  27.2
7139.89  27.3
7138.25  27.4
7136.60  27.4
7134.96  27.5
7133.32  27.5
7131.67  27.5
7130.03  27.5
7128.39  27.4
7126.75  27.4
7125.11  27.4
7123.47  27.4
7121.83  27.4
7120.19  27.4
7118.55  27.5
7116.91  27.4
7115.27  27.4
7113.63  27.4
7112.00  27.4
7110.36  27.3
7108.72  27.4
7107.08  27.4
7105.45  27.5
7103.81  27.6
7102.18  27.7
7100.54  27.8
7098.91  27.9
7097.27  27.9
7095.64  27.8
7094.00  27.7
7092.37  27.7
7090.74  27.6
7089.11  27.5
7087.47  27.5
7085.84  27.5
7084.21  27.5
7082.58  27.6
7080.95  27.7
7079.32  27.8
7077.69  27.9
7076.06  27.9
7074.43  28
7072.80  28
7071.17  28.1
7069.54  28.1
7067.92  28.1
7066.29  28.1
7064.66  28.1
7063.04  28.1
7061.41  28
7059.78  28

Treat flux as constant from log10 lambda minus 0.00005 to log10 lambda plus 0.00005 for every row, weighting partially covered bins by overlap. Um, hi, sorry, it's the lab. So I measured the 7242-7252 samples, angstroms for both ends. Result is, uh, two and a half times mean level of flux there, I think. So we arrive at 66.6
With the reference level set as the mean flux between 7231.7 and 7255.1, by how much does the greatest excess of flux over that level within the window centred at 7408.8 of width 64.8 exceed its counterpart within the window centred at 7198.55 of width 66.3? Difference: -0.8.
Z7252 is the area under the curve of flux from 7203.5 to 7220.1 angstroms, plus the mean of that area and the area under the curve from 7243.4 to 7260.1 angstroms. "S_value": 896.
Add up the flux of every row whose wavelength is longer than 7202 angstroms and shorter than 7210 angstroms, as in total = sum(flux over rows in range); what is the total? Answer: 133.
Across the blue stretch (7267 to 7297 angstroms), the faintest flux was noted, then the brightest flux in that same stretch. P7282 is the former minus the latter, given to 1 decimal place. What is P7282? -1.1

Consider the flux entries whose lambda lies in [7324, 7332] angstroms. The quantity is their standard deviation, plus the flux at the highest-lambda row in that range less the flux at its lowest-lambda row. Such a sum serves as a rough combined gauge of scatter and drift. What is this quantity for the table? 0.14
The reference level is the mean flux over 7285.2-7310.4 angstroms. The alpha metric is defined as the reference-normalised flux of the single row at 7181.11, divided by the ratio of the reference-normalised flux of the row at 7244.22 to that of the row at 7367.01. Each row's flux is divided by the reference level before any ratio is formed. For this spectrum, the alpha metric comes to 0.993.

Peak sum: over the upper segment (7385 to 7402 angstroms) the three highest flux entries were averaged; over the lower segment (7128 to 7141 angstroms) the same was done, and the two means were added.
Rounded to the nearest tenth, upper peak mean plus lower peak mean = 53.4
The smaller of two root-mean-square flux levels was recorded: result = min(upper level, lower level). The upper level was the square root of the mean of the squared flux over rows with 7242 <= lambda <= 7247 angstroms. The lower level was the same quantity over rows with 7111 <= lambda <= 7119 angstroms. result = 26.7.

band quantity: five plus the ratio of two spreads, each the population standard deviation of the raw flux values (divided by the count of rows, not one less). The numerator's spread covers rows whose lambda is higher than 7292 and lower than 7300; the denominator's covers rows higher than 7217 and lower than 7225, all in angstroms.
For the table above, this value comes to 6.2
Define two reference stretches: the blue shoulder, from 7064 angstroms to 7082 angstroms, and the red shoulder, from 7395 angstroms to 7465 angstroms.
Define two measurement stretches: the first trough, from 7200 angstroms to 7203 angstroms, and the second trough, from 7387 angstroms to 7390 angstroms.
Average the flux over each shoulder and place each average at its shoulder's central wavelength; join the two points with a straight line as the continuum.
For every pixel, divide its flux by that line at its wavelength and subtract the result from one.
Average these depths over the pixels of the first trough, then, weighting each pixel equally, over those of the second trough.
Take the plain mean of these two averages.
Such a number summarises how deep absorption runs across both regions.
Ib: 0.023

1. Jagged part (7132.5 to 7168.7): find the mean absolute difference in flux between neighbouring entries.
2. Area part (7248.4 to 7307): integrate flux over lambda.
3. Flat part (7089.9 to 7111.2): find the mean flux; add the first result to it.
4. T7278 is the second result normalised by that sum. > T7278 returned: 57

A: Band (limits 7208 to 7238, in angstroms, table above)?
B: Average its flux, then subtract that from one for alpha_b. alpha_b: -26.1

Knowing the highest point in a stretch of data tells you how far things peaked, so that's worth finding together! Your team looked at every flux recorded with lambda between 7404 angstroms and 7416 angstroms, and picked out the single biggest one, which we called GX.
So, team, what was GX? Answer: 25.9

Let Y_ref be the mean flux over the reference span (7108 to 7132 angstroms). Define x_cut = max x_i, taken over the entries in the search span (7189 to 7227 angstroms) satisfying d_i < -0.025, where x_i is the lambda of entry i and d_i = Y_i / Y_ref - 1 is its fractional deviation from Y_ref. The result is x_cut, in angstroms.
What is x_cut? 7209.27 angstroms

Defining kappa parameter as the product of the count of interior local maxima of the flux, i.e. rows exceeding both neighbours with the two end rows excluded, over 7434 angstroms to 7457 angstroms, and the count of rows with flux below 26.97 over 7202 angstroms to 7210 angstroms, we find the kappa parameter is 0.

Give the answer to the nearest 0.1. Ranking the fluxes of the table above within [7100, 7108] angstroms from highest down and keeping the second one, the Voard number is 27.7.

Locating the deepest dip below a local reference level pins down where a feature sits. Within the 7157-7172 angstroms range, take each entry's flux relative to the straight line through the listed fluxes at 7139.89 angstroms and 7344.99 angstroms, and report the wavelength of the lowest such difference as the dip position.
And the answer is 7159.64 angstroms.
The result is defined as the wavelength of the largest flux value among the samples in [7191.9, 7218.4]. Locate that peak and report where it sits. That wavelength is 7217.58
